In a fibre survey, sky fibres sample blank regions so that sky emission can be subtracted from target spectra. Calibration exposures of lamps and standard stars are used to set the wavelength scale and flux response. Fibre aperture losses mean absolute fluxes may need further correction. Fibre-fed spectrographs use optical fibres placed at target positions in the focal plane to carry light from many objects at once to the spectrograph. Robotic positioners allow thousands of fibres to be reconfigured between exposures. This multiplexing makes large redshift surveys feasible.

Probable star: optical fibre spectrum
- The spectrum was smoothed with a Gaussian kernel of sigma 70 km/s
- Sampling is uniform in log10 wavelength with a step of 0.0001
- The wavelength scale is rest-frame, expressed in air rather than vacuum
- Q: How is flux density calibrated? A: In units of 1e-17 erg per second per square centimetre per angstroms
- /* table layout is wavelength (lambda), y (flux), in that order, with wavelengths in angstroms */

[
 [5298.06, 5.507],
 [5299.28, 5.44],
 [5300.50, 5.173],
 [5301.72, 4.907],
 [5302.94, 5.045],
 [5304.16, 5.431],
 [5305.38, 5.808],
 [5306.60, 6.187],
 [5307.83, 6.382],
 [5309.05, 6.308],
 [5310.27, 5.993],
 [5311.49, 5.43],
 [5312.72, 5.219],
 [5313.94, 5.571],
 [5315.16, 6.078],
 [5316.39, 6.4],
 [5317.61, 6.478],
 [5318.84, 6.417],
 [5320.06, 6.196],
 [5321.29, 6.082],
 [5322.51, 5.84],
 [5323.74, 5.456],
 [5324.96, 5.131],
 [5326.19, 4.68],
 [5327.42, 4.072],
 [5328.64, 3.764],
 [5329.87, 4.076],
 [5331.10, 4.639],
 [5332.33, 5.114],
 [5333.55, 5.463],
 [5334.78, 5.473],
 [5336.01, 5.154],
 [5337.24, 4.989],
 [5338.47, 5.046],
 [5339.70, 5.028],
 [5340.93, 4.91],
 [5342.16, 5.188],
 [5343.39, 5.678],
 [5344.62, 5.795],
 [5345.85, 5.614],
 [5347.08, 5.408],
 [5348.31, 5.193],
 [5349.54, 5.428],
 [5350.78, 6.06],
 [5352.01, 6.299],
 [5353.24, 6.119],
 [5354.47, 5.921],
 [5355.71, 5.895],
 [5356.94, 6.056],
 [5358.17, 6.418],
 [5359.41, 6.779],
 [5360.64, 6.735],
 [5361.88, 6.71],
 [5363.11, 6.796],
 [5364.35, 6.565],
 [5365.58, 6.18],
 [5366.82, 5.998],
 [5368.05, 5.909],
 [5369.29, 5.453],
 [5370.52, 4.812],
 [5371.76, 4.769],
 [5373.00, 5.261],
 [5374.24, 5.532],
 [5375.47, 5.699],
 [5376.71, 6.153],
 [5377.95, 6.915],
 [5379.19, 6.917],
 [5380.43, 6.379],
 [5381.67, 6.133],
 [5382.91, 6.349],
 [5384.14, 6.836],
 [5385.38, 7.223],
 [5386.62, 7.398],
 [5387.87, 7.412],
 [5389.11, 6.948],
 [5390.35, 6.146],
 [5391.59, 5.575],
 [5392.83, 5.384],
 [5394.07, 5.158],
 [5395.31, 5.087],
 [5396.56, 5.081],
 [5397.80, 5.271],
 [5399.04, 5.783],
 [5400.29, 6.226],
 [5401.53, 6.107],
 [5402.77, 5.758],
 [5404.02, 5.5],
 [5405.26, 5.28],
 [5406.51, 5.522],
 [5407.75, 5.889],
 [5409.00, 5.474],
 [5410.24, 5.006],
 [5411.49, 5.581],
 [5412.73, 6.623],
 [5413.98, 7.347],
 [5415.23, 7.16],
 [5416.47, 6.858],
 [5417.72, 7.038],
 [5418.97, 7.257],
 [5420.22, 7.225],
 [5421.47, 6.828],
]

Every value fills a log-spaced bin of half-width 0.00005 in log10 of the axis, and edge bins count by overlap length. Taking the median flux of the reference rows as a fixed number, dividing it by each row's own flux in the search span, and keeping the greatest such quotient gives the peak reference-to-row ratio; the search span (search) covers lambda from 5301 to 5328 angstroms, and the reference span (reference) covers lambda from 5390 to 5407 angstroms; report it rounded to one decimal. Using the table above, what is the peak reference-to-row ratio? 1.4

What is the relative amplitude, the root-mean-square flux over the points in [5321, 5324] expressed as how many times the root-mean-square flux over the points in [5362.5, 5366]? 0.89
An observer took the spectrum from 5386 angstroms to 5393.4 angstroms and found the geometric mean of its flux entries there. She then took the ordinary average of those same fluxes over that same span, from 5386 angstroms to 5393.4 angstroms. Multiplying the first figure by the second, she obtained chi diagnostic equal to 41.6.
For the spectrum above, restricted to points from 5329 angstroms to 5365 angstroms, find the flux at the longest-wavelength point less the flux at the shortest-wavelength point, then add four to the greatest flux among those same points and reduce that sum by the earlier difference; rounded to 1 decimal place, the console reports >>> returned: 8.3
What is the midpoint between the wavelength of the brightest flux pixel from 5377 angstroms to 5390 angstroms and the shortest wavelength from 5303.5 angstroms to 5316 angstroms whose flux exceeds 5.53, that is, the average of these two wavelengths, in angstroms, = 5346.6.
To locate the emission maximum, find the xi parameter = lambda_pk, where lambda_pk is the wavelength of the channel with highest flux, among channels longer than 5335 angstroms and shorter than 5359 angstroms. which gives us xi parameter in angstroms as 5358.17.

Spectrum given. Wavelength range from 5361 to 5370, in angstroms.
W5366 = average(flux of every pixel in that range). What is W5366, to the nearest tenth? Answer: 6.2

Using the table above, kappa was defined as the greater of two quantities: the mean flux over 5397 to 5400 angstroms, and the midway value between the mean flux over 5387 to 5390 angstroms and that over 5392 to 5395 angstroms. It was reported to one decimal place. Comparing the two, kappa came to 6.2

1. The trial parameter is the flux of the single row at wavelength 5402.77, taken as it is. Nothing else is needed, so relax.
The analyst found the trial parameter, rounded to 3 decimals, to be 5.758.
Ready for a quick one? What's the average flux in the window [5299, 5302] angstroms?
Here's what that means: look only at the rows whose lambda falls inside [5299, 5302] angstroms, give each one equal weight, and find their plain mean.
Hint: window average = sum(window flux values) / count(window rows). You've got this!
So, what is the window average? 5.17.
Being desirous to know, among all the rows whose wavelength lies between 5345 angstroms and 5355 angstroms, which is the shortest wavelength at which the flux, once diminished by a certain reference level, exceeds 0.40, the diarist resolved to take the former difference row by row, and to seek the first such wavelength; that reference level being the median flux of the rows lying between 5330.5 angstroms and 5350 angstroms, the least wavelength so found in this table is 5345.85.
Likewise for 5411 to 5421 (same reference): 5412.73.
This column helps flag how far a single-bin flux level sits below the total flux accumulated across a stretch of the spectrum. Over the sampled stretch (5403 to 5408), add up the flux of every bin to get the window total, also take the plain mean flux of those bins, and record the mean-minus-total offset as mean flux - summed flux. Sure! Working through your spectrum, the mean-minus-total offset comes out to -17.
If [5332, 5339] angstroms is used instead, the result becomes -26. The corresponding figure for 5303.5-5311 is -30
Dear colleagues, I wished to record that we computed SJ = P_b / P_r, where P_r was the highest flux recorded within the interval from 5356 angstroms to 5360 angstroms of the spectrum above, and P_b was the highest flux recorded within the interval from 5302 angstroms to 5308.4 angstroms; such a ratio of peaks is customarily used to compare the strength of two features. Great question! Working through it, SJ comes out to 0.94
